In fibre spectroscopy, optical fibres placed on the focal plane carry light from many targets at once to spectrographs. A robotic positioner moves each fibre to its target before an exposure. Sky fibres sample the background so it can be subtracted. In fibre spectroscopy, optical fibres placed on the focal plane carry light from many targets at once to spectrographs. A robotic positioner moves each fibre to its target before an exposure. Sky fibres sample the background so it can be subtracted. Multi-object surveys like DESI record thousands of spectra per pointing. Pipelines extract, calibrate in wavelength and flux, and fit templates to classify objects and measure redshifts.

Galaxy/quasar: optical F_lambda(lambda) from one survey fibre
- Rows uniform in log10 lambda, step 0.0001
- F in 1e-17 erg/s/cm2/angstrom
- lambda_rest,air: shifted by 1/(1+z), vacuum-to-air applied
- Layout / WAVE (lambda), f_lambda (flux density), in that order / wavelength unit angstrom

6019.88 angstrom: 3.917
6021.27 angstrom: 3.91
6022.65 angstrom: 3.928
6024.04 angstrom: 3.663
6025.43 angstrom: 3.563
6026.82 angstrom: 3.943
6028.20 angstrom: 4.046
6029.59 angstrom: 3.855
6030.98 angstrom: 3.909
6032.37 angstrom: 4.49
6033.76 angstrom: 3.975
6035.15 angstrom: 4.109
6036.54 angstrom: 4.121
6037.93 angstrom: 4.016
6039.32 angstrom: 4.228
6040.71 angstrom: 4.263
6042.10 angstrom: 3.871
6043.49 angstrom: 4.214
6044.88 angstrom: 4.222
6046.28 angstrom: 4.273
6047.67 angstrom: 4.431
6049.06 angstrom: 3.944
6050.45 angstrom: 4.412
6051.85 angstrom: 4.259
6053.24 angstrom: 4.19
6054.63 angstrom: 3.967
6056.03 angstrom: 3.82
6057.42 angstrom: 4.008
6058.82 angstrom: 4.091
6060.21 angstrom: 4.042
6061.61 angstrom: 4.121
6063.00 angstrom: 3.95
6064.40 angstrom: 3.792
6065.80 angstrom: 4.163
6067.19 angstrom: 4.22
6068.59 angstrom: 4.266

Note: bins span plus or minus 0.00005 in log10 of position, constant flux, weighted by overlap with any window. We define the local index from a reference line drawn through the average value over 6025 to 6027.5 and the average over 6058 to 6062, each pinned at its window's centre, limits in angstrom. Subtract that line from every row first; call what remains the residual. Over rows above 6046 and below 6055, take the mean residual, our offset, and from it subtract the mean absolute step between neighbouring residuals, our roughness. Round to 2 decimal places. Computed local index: -0.04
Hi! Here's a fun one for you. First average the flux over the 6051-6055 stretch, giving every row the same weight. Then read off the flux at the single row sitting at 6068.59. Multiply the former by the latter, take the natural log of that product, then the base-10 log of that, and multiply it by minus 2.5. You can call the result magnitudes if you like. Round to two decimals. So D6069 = -1.15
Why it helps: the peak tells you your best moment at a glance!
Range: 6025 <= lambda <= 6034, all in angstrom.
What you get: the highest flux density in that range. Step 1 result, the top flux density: 4.49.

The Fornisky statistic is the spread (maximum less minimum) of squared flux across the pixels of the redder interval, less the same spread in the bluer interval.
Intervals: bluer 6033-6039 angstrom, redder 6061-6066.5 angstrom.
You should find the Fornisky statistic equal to 1.8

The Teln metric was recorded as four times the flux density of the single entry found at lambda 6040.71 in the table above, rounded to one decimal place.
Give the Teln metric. 17.1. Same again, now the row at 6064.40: 15.2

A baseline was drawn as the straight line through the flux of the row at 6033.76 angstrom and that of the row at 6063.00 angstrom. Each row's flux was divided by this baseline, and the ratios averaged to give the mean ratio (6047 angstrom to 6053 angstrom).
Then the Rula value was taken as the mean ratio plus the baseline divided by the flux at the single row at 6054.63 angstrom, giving 2.07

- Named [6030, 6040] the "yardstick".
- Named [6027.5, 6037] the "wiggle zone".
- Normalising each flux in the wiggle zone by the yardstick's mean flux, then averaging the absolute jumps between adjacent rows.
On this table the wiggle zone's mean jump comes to 0.060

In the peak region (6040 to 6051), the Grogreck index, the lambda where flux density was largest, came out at 6047.67 angstrom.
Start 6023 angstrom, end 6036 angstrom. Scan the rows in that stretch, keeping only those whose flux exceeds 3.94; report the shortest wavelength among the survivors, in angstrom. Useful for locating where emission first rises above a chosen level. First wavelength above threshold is 6026.82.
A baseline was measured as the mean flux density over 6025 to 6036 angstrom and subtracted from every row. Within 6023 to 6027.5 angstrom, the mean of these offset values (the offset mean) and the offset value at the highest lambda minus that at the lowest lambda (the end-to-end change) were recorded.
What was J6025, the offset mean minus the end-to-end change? -0.54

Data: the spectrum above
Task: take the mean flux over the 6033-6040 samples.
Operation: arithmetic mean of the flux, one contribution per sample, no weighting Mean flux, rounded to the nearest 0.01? 4.09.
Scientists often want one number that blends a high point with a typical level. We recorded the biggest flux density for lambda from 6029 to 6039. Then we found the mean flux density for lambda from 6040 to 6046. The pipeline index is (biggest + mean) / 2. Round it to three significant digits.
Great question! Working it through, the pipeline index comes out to 4.32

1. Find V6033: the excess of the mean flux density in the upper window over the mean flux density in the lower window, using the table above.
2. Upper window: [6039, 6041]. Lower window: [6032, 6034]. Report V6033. 0.0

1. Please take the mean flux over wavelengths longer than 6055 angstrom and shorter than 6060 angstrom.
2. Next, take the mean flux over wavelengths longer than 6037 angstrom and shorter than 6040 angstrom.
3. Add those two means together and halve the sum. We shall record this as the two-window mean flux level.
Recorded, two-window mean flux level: 4.05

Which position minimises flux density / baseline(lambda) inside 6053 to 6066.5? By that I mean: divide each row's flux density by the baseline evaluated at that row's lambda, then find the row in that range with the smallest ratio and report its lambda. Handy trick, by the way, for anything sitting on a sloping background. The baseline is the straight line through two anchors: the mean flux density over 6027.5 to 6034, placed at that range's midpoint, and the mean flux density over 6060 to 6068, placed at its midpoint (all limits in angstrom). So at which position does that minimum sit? 6064.40 angstrom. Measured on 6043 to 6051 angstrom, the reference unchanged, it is 6049.06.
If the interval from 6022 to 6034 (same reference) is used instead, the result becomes 6025.43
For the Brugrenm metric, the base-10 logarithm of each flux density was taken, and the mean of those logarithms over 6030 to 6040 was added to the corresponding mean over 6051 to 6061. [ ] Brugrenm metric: 1.222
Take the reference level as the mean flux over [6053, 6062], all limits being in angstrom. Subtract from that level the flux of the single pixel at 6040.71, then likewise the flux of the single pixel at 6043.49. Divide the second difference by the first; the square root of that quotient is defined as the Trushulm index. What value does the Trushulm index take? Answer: 0.89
